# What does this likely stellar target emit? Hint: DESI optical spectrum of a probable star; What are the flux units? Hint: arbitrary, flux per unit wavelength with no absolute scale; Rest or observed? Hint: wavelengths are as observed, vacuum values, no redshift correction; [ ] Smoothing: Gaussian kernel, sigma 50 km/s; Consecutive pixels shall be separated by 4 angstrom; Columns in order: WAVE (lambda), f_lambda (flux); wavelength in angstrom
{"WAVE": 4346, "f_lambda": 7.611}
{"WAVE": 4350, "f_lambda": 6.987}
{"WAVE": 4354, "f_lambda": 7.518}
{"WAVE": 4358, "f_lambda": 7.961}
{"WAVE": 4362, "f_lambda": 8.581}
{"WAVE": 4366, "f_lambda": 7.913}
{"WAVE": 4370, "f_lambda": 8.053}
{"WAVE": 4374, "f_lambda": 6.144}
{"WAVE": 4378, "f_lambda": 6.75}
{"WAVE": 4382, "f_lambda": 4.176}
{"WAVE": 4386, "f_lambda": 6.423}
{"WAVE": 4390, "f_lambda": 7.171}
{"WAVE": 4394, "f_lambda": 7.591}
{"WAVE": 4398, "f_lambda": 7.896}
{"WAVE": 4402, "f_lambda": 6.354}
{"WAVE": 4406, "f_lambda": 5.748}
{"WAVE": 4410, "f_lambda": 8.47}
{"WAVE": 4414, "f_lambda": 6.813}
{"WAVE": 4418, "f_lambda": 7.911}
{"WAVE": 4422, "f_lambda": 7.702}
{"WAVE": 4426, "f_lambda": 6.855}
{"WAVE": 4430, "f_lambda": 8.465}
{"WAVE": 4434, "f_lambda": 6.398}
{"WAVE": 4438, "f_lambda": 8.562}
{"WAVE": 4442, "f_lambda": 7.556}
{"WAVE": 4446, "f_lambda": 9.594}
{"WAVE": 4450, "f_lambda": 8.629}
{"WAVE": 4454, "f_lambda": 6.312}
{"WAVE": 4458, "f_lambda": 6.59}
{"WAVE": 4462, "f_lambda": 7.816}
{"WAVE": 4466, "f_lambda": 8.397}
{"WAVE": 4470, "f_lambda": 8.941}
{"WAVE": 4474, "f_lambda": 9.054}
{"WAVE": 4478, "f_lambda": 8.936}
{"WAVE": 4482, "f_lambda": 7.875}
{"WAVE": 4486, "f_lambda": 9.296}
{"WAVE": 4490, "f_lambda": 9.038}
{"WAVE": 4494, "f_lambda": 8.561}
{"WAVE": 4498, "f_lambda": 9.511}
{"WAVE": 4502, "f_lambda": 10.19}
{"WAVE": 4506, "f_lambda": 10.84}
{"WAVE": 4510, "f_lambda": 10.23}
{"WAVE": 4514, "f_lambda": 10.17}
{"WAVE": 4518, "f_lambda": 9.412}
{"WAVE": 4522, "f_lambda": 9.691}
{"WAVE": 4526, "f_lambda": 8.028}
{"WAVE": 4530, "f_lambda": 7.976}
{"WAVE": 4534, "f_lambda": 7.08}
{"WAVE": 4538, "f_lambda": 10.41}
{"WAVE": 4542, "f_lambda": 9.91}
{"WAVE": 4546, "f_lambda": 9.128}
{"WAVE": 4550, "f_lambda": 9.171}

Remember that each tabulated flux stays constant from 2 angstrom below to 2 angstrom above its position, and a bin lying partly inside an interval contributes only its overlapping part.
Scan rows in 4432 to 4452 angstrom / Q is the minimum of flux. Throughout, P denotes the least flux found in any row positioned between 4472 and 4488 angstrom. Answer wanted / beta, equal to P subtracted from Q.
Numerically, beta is -1.5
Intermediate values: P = 7.875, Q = 6.398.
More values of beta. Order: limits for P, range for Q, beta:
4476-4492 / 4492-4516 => 0.7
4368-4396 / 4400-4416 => 1.6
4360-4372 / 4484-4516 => 0.6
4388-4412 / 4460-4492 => 2.1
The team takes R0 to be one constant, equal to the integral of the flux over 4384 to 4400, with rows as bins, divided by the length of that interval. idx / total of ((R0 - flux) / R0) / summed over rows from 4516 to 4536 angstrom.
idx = -0.8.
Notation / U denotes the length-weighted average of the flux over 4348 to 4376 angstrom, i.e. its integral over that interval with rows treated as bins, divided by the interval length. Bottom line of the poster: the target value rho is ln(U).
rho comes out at 2.03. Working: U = 7.6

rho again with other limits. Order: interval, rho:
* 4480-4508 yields 2.23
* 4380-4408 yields 1.87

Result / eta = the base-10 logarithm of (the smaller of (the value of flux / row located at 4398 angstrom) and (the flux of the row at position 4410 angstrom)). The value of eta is 0.90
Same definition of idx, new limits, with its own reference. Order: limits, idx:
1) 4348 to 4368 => -0.4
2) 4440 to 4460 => -0.3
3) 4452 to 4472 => -0.2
